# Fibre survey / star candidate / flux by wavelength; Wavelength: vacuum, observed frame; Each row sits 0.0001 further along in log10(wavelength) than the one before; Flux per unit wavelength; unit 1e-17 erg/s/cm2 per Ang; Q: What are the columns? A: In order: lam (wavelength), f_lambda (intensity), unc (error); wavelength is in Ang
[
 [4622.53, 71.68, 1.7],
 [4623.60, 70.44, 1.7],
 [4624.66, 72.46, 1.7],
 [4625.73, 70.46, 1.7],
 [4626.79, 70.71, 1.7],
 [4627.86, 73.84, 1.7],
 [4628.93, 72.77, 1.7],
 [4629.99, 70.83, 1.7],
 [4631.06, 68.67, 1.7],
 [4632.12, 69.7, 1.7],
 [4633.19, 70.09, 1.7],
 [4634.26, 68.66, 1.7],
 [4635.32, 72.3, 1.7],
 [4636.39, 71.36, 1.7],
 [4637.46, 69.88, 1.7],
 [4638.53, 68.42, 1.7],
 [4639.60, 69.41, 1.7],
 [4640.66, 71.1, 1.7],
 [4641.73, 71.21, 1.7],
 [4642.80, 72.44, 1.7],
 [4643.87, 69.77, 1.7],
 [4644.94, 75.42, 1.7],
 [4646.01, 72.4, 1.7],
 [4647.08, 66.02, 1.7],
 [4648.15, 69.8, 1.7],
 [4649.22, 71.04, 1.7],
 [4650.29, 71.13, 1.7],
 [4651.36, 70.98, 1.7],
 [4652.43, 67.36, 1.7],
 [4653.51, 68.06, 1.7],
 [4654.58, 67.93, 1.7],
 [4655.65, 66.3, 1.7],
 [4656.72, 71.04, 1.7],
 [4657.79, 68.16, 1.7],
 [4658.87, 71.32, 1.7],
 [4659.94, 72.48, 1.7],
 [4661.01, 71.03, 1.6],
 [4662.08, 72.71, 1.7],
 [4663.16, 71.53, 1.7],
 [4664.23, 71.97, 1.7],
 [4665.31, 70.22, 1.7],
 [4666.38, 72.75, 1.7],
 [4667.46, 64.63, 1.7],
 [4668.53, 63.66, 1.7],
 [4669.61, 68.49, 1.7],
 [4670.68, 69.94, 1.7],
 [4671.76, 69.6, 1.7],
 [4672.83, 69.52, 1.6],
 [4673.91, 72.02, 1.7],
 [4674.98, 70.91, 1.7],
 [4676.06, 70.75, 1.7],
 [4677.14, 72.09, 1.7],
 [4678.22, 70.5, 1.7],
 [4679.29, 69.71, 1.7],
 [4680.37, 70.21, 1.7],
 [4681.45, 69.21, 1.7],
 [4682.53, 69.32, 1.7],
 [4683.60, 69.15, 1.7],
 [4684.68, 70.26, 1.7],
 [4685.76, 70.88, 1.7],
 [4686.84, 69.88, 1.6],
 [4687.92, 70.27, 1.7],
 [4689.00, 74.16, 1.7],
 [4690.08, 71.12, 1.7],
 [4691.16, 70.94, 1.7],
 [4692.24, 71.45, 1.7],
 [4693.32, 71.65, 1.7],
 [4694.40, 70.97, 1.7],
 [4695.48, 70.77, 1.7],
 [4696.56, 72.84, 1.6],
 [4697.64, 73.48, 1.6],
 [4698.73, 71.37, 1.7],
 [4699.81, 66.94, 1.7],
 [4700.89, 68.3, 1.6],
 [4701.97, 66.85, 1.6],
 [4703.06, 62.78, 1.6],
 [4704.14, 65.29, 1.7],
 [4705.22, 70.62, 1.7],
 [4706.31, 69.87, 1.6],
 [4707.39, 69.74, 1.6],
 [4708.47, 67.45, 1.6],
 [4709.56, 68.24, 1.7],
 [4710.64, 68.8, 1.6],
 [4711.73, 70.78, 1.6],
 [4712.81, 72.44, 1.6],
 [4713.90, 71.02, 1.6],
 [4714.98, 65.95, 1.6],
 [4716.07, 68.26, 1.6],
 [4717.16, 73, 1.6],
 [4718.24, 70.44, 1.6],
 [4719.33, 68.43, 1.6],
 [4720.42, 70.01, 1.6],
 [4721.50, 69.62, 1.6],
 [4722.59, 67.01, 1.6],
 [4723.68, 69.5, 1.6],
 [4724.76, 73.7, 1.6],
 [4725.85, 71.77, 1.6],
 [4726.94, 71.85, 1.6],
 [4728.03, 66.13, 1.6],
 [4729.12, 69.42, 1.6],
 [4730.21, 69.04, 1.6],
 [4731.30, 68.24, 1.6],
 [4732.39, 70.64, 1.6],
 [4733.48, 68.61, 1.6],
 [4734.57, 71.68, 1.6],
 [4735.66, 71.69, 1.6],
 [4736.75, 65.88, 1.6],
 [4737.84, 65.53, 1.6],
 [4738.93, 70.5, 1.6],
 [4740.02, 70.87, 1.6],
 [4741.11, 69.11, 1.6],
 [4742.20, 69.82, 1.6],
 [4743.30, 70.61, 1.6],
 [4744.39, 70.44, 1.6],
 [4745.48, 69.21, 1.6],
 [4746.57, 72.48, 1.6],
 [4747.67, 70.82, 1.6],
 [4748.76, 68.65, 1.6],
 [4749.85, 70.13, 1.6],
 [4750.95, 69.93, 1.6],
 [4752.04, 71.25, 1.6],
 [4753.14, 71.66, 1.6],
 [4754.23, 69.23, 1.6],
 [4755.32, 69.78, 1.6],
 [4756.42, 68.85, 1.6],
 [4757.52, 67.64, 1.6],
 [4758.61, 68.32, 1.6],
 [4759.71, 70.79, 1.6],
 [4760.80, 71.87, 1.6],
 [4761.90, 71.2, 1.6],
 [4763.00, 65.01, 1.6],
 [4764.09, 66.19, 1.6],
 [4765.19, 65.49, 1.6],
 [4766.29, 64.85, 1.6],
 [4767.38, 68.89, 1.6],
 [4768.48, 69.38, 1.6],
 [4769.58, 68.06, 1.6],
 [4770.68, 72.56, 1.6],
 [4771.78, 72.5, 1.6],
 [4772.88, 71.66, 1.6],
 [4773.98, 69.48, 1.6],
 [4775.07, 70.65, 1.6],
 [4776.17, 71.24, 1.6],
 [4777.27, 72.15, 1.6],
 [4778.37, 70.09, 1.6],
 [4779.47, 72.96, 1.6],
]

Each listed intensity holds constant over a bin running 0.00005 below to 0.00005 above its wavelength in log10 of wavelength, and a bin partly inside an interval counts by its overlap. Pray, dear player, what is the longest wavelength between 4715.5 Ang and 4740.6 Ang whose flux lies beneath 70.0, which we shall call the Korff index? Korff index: 4737.84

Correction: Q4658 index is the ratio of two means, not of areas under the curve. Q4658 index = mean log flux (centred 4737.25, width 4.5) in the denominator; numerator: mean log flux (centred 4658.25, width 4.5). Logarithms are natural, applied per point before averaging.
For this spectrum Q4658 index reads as 1.01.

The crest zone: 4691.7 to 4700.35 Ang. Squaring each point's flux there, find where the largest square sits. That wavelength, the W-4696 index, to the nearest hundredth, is 4697.64 Ang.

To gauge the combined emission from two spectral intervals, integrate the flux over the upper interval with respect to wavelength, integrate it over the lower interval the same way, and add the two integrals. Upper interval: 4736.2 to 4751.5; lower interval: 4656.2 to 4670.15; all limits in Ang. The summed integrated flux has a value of 2041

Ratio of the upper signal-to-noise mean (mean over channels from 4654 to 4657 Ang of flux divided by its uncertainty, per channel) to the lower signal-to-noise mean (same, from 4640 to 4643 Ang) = 0.96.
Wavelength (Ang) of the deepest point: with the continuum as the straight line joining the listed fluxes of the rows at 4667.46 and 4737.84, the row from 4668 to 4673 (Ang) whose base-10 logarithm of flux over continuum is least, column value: 4668.53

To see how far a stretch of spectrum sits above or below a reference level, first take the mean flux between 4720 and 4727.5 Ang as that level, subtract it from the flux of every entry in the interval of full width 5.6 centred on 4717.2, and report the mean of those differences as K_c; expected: -1.3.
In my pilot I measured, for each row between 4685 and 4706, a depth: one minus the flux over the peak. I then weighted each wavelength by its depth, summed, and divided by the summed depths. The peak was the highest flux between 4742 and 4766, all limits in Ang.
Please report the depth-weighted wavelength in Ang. 4699.2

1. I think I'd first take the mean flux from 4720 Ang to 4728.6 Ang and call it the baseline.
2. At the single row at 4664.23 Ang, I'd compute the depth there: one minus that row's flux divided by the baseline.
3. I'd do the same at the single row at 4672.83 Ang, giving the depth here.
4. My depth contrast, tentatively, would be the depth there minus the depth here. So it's -0.035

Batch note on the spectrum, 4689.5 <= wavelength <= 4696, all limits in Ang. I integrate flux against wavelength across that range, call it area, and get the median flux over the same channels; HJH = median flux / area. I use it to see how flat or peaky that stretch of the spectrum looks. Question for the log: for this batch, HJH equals 0.154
